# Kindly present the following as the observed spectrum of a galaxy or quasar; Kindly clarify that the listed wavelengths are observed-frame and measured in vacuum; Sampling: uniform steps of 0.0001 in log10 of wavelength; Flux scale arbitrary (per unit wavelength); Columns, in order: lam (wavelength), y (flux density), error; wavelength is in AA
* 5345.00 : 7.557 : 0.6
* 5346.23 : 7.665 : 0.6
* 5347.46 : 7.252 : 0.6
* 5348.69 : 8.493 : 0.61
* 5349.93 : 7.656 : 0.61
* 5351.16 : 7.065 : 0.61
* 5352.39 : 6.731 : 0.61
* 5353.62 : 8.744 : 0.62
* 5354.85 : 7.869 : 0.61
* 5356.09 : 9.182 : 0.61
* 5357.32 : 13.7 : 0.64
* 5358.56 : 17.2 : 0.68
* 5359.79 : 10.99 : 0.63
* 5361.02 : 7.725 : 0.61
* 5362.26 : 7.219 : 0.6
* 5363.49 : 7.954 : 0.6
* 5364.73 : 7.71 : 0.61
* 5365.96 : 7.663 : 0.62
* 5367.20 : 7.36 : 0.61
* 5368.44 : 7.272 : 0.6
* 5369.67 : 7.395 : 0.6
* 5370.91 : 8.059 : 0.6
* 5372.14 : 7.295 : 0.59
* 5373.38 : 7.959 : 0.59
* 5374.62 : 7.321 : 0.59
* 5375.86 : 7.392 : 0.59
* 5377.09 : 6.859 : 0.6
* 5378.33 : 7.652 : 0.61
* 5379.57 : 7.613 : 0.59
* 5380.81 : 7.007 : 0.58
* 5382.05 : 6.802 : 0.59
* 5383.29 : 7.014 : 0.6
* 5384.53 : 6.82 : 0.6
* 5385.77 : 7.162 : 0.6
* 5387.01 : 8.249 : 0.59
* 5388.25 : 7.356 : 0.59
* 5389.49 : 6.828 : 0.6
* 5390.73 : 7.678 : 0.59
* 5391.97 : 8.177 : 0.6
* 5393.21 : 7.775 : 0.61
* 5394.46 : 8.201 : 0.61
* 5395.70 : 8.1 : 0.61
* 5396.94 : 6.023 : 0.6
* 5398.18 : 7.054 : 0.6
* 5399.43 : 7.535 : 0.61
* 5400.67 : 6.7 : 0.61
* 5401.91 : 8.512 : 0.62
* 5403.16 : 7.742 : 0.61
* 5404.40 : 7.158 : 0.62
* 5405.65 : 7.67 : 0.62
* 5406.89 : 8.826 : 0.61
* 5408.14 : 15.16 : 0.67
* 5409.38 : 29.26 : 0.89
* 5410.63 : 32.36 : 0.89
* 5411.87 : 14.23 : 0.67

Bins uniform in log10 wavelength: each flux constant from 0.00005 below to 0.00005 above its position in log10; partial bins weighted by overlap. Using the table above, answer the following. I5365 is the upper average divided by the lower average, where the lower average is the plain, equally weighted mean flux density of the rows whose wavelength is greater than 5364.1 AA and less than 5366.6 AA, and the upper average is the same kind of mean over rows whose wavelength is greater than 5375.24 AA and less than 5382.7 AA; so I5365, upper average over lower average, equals 0.94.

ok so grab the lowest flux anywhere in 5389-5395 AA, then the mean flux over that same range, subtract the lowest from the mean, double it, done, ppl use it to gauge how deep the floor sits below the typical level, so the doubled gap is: 1.8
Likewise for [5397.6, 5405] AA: 1.5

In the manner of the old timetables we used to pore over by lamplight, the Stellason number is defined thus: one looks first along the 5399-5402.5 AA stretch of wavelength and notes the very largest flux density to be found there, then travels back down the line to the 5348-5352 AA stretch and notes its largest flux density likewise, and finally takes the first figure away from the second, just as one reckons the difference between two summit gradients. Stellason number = 0.0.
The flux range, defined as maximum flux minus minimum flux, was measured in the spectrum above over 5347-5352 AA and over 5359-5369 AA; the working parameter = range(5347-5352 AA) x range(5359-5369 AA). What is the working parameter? 5.4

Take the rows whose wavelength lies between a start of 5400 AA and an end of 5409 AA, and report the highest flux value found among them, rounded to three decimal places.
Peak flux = 15.160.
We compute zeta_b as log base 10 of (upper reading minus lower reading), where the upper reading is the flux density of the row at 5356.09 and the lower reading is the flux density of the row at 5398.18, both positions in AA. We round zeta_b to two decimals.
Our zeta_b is 0.33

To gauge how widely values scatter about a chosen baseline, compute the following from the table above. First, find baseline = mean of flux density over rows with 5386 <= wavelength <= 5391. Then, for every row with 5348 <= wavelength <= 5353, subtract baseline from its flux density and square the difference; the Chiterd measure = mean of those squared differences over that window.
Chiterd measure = 0.4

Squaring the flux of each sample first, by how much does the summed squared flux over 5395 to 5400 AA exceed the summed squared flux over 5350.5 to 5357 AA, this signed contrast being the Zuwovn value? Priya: -109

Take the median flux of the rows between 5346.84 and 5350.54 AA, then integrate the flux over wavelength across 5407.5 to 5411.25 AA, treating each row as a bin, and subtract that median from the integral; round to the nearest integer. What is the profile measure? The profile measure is 88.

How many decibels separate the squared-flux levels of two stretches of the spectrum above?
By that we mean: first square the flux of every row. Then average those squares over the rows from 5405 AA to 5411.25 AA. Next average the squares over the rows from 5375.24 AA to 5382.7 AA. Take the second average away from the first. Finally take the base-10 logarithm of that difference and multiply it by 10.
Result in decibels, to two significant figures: 26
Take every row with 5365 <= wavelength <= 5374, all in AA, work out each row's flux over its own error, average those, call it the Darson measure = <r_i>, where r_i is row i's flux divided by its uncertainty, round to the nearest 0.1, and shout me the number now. 12.6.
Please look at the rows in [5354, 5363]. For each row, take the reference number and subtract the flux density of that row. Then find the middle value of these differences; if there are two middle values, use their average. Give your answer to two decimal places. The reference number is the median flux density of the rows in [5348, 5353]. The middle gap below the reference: -1.82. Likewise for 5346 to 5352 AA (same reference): -0.30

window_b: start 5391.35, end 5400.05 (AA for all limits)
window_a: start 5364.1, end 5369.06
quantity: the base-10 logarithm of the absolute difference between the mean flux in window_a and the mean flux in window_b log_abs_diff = -1.3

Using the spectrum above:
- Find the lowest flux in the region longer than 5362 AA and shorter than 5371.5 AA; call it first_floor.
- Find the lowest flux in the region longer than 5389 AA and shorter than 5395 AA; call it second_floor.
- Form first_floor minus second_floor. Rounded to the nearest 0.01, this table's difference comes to 0.39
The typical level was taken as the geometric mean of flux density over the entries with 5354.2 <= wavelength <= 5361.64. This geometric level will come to 10.6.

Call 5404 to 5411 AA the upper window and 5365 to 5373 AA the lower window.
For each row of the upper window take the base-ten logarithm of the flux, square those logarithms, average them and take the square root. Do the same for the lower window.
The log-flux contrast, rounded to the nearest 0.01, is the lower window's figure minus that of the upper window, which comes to -0.30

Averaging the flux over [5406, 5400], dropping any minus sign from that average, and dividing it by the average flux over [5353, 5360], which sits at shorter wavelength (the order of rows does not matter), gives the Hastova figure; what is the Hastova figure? 0.67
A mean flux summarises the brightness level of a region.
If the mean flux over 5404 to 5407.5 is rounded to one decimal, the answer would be 7.9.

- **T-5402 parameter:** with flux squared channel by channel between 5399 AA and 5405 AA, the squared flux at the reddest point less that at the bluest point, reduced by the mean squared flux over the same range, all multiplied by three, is -188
